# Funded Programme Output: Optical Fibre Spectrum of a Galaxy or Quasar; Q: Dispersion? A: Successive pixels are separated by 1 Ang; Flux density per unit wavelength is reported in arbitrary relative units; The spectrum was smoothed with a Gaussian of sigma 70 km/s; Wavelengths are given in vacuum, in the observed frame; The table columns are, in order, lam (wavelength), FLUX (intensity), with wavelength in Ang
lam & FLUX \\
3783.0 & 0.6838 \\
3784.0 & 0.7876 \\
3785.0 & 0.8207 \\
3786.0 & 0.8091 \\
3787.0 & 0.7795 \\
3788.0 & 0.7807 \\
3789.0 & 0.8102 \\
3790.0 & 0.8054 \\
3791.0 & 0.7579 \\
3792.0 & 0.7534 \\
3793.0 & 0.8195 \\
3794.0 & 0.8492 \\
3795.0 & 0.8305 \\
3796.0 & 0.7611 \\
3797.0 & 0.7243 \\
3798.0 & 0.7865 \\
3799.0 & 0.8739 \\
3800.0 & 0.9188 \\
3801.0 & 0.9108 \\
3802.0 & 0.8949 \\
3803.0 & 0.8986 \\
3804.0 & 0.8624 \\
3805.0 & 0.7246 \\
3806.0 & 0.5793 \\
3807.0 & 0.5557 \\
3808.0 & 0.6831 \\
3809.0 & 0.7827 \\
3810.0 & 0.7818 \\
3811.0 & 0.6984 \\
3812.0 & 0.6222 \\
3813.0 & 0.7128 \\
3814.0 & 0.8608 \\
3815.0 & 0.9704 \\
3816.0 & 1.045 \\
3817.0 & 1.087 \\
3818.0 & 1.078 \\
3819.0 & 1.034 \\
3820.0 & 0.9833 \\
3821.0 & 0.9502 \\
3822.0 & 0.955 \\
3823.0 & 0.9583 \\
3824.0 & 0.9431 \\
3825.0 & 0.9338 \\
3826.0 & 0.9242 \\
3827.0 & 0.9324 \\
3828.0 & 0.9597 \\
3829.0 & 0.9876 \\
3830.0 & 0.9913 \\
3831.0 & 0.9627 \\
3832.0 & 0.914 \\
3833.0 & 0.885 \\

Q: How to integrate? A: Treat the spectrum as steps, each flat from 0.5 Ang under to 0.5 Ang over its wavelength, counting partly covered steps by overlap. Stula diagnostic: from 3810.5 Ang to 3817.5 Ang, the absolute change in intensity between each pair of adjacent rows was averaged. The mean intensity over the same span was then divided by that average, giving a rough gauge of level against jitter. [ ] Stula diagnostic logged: 10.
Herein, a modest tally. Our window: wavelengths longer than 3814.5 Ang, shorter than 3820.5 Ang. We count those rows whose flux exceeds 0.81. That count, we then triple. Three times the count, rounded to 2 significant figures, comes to 18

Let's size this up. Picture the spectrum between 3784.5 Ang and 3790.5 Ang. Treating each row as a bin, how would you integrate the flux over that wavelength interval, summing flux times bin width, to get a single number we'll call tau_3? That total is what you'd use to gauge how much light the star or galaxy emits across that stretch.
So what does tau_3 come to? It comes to 4.8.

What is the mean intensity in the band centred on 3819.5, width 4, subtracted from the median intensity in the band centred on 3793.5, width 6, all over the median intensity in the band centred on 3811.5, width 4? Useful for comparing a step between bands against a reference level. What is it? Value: -0.31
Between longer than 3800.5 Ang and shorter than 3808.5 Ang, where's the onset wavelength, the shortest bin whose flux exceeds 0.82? 3801.0 Ang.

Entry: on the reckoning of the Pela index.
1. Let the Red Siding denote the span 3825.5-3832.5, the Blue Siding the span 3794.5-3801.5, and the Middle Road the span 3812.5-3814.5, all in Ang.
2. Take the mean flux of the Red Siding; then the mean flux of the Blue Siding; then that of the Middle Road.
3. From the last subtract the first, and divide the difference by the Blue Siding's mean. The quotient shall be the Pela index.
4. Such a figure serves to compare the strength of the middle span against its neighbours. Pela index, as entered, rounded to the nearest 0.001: -0.201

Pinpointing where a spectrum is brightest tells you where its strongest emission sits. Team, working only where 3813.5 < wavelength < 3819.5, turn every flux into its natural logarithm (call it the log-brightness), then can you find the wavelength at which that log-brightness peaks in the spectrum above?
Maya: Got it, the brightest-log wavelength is 3817.0 Ang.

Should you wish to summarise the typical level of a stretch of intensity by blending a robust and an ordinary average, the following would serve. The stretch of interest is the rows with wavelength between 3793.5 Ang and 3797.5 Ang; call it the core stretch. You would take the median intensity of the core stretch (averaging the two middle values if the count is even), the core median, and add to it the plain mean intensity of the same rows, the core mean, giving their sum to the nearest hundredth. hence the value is 1.59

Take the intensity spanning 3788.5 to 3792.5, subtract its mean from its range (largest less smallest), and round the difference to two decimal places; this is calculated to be -0.72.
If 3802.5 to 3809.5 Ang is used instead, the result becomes -0.38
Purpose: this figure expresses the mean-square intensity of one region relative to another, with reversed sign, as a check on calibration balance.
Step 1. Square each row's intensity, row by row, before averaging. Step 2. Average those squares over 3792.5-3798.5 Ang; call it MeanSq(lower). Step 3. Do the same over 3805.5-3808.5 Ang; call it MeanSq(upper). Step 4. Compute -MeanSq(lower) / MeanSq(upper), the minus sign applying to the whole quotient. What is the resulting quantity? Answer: -1.71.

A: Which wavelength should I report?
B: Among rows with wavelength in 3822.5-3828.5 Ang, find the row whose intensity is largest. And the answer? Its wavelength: 3828.0 Ang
